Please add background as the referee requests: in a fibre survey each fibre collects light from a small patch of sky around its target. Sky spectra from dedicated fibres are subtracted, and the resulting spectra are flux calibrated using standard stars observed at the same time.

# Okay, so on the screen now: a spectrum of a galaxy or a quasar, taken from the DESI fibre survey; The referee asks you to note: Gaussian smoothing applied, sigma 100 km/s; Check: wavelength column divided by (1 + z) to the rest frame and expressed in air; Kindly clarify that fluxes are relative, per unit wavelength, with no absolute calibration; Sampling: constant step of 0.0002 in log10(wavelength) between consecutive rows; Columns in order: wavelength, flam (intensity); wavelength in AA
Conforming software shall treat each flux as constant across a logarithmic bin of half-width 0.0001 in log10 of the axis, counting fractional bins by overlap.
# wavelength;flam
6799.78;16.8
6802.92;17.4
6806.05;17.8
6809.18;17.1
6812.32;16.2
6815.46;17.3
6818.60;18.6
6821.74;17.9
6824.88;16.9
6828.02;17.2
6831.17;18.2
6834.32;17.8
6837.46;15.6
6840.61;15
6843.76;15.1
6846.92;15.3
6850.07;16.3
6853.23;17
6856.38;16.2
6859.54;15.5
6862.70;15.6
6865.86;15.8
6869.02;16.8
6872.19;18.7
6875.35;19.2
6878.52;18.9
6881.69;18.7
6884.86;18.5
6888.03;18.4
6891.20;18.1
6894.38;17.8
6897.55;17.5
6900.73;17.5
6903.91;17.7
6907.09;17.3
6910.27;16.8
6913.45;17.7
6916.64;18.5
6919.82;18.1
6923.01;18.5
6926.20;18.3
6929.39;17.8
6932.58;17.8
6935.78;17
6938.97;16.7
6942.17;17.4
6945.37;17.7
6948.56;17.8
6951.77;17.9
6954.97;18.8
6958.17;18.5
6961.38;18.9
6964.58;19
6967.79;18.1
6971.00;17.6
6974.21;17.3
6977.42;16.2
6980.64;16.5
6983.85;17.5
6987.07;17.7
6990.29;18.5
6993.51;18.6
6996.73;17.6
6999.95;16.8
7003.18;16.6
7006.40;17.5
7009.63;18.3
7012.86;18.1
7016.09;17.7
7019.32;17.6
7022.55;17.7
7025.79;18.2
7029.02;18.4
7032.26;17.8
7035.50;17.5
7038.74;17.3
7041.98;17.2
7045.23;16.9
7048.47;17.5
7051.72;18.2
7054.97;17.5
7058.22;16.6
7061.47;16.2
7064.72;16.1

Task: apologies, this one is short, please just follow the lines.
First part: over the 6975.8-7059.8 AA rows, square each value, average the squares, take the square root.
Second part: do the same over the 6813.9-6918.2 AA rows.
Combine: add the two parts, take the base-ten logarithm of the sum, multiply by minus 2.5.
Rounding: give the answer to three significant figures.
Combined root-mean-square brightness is -3.86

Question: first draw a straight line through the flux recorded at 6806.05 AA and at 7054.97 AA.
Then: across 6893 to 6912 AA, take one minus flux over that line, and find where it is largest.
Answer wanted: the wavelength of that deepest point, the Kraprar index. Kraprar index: 6910.27 AA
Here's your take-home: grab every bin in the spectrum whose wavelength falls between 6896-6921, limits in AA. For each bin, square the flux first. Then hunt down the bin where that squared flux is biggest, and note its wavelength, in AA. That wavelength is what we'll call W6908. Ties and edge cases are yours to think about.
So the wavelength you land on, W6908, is 6916.64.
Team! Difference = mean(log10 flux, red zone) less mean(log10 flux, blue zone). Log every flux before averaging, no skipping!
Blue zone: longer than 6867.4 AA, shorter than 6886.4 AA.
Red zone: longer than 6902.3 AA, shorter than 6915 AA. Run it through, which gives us -0.026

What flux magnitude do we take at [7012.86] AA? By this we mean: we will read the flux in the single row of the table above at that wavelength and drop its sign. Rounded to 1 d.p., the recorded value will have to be 18.1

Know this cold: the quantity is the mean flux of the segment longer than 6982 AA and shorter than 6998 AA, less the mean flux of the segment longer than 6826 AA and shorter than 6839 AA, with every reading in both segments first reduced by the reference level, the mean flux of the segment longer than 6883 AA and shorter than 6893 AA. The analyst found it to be 0.8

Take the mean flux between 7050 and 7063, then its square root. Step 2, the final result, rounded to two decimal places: 4.14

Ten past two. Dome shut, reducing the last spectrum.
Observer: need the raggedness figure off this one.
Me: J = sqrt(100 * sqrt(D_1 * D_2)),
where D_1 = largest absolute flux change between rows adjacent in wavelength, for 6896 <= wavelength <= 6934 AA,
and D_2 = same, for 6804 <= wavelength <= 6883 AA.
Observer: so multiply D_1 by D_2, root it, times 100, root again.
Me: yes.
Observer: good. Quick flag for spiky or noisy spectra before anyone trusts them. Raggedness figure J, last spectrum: 11.9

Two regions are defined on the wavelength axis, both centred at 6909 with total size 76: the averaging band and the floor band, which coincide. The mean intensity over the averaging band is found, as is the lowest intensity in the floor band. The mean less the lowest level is 1.2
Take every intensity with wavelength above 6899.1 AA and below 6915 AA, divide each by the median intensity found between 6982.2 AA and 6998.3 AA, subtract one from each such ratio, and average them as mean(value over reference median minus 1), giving -0.017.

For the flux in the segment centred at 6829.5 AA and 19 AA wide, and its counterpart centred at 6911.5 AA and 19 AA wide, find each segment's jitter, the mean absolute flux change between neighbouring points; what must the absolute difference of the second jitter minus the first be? 0.38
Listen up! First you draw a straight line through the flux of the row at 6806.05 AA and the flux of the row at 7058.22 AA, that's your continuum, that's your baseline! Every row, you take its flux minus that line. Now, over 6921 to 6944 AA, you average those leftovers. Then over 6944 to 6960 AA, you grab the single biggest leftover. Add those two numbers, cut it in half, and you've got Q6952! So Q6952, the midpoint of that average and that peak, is 1.08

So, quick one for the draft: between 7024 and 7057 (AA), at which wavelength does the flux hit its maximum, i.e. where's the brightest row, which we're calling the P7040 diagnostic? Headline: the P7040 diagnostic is 7029.02 AA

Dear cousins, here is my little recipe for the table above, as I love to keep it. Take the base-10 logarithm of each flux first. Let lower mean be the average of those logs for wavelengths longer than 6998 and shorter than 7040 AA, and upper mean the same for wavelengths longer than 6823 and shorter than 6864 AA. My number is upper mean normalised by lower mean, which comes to 0.97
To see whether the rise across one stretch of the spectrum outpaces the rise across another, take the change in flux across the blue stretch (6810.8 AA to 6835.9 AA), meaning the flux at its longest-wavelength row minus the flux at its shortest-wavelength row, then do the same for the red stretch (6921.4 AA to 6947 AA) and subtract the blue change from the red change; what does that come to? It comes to -2.4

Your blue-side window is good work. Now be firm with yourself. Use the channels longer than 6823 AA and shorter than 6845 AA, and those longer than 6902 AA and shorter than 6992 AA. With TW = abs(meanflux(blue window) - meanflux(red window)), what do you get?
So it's 1.2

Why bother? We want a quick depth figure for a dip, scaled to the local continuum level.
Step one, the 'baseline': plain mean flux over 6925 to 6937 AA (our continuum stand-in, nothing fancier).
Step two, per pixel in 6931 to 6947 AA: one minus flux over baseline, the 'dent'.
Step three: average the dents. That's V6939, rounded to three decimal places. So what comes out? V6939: 0.023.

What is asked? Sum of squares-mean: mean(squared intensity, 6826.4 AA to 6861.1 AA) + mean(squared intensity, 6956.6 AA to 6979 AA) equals 589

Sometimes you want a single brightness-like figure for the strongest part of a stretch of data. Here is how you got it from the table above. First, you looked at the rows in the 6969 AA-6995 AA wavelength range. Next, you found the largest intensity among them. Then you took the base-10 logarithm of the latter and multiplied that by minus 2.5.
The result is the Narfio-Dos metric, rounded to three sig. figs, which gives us -3.17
